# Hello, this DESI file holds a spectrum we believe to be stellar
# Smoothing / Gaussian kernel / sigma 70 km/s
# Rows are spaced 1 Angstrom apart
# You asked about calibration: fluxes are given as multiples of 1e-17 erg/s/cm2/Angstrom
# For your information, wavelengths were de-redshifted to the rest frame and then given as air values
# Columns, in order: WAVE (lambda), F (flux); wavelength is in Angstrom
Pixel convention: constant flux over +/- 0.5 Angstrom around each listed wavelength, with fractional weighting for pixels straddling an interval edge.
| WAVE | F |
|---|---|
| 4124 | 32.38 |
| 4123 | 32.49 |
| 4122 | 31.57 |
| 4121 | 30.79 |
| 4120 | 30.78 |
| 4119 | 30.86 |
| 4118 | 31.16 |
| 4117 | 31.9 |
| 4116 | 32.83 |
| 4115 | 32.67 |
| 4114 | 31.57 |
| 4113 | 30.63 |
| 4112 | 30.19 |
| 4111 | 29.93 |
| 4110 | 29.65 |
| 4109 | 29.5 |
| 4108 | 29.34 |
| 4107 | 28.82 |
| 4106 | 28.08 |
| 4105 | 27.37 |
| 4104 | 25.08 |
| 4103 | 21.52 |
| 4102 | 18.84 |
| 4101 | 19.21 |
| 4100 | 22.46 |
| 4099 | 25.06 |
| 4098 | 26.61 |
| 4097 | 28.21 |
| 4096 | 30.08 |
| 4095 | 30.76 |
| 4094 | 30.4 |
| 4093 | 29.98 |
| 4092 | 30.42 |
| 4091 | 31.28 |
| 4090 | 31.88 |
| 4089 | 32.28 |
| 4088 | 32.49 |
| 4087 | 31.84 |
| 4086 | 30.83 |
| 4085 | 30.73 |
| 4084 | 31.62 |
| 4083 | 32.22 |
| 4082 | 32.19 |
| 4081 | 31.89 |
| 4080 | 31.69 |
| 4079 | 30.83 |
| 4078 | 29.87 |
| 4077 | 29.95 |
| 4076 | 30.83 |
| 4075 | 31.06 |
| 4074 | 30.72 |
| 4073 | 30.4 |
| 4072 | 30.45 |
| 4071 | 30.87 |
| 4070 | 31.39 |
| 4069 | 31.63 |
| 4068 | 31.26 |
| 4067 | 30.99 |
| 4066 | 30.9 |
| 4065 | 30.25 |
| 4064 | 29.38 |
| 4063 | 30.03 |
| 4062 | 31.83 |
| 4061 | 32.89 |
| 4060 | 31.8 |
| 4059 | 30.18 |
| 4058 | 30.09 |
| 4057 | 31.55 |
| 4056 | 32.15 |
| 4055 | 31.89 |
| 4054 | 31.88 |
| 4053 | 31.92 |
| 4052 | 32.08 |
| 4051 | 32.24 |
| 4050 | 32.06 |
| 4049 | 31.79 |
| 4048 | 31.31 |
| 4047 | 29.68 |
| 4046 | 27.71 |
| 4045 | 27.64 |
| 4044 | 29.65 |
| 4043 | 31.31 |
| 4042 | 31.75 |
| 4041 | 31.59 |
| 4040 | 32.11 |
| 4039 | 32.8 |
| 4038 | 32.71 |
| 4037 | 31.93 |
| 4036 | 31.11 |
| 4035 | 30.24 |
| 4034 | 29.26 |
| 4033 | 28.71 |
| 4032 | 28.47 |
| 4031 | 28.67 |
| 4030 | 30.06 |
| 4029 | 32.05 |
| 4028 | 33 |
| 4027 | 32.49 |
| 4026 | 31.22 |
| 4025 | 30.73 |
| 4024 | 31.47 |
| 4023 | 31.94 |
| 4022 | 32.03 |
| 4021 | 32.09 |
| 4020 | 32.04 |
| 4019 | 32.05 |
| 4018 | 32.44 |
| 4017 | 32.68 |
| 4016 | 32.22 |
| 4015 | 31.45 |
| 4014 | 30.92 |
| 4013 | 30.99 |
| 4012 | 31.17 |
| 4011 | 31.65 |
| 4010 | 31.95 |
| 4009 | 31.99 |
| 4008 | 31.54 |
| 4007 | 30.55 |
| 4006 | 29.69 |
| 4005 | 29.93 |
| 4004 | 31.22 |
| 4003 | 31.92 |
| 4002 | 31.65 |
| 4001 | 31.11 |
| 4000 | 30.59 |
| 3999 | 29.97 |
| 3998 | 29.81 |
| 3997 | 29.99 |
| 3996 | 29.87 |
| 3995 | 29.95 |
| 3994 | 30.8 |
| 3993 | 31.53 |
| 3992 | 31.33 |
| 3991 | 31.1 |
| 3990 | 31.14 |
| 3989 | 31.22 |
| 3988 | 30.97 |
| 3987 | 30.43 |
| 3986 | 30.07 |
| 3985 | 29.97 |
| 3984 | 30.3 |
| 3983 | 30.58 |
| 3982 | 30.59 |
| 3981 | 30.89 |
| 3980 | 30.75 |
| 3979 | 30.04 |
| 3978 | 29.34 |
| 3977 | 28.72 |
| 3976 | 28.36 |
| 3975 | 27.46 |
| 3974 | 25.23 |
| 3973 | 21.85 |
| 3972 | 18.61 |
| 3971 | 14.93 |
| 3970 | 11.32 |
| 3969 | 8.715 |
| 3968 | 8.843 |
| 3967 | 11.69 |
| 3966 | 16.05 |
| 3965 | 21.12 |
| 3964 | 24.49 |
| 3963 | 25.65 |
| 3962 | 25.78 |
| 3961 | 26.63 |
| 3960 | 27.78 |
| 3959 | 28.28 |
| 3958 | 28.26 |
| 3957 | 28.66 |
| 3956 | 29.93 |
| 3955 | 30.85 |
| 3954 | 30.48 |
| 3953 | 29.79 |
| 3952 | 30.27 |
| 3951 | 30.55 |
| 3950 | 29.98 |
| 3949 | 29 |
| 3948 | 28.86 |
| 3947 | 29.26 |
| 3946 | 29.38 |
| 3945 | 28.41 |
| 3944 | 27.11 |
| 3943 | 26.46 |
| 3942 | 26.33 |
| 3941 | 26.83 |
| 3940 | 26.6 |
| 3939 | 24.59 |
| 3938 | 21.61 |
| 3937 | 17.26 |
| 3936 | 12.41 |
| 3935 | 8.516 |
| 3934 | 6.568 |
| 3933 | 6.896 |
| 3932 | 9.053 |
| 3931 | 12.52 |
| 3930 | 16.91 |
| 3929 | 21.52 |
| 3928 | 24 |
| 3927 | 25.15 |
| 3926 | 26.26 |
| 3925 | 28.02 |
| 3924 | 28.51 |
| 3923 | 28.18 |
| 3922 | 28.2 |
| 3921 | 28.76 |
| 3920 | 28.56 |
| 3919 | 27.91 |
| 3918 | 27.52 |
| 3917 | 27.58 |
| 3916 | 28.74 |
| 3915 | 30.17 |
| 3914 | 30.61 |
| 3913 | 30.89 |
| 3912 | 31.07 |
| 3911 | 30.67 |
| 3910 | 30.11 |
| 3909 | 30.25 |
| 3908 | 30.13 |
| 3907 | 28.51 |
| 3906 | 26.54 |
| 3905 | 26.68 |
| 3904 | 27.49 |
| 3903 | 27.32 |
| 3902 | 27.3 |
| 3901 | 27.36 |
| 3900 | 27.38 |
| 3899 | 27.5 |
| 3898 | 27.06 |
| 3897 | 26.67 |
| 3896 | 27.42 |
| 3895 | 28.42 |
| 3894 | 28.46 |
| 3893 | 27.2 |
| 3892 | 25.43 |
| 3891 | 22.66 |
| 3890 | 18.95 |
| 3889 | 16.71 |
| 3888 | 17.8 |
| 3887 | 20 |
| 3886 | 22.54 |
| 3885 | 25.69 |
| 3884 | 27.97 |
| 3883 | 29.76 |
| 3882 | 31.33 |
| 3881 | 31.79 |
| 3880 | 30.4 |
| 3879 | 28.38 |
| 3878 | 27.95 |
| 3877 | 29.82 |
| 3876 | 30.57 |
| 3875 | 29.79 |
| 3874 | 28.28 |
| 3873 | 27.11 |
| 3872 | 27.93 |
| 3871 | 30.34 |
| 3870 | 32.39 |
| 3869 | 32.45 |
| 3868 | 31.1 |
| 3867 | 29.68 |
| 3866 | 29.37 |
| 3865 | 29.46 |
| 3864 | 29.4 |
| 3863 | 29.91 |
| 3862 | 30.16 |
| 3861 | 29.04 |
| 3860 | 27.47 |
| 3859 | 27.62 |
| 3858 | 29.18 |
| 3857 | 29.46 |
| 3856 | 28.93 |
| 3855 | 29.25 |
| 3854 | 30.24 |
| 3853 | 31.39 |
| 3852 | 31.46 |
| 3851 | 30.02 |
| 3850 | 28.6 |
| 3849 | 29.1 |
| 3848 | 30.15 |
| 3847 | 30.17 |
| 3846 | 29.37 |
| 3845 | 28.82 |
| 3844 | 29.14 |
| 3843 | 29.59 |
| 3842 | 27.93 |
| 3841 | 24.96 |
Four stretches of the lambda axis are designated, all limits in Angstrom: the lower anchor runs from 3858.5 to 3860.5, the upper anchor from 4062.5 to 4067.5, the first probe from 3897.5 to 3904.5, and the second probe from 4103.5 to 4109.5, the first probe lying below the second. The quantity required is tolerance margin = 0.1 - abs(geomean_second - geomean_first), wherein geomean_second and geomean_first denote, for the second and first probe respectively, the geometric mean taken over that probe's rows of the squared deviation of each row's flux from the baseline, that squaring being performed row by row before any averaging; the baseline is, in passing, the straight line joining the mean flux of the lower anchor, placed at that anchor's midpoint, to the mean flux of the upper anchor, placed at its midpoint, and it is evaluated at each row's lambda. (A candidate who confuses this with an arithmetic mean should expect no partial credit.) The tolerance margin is -5.6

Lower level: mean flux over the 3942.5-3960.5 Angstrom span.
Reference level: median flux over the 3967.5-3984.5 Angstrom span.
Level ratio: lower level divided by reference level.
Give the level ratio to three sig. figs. 1.03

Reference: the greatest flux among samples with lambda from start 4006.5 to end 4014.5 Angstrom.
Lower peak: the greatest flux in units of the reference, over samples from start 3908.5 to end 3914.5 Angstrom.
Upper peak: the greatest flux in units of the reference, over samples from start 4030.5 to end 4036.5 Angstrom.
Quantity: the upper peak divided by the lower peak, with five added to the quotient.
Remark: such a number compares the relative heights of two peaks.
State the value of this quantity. 6.00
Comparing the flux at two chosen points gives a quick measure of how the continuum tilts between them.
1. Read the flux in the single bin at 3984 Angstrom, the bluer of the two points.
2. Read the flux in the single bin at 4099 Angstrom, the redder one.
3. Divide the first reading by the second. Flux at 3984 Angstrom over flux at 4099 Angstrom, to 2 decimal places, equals 1.21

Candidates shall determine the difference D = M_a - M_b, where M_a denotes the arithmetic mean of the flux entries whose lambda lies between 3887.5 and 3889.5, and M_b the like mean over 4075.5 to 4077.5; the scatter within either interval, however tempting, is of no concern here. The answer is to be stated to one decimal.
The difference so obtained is -13.1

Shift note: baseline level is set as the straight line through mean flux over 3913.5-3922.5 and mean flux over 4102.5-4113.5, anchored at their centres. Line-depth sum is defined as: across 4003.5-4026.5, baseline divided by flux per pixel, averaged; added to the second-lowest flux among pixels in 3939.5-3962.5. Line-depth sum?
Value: 27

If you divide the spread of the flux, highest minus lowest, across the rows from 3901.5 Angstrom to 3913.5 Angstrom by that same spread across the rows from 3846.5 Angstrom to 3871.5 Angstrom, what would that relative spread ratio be 0.91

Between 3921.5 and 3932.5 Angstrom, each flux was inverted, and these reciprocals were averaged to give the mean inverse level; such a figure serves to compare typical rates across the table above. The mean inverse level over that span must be 0.0507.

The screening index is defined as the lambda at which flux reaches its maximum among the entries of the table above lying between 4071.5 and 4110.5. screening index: 4088 Angstrom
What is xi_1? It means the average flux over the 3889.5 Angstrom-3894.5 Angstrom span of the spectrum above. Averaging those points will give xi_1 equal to 24.5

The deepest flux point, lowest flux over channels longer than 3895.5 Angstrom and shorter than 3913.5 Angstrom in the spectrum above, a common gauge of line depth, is 26.54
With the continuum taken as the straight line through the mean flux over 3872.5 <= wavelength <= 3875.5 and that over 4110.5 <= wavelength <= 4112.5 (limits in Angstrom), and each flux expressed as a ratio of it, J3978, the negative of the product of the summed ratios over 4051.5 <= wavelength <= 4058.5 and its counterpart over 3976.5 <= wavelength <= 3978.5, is -15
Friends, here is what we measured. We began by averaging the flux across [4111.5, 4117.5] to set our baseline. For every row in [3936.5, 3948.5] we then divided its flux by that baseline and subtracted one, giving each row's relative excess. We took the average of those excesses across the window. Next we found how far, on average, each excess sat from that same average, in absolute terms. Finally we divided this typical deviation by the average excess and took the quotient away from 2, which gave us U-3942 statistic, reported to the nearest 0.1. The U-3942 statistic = 2.4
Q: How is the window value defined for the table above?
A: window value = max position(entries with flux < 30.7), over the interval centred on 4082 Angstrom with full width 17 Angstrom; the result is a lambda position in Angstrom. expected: 4078 Angstrom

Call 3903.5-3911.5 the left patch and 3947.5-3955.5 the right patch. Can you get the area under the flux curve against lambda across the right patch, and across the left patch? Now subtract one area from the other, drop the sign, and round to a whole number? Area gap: 9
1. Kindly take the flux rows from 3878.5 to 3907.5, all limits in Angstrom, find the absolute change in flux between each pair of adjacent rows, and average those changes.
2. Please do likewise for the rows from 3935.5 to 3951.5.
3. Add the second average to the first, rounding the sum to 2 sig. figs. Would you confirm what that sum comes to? 2.6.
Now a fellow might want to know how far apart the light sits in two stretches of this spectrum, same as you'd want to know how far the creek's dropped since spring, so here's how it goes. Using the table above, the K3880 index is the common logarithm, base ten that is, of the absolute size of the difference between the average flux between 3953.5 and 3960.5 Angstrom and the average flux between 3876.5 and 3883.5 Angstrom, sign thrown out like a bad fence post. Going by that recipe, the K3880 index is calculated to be -0.1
